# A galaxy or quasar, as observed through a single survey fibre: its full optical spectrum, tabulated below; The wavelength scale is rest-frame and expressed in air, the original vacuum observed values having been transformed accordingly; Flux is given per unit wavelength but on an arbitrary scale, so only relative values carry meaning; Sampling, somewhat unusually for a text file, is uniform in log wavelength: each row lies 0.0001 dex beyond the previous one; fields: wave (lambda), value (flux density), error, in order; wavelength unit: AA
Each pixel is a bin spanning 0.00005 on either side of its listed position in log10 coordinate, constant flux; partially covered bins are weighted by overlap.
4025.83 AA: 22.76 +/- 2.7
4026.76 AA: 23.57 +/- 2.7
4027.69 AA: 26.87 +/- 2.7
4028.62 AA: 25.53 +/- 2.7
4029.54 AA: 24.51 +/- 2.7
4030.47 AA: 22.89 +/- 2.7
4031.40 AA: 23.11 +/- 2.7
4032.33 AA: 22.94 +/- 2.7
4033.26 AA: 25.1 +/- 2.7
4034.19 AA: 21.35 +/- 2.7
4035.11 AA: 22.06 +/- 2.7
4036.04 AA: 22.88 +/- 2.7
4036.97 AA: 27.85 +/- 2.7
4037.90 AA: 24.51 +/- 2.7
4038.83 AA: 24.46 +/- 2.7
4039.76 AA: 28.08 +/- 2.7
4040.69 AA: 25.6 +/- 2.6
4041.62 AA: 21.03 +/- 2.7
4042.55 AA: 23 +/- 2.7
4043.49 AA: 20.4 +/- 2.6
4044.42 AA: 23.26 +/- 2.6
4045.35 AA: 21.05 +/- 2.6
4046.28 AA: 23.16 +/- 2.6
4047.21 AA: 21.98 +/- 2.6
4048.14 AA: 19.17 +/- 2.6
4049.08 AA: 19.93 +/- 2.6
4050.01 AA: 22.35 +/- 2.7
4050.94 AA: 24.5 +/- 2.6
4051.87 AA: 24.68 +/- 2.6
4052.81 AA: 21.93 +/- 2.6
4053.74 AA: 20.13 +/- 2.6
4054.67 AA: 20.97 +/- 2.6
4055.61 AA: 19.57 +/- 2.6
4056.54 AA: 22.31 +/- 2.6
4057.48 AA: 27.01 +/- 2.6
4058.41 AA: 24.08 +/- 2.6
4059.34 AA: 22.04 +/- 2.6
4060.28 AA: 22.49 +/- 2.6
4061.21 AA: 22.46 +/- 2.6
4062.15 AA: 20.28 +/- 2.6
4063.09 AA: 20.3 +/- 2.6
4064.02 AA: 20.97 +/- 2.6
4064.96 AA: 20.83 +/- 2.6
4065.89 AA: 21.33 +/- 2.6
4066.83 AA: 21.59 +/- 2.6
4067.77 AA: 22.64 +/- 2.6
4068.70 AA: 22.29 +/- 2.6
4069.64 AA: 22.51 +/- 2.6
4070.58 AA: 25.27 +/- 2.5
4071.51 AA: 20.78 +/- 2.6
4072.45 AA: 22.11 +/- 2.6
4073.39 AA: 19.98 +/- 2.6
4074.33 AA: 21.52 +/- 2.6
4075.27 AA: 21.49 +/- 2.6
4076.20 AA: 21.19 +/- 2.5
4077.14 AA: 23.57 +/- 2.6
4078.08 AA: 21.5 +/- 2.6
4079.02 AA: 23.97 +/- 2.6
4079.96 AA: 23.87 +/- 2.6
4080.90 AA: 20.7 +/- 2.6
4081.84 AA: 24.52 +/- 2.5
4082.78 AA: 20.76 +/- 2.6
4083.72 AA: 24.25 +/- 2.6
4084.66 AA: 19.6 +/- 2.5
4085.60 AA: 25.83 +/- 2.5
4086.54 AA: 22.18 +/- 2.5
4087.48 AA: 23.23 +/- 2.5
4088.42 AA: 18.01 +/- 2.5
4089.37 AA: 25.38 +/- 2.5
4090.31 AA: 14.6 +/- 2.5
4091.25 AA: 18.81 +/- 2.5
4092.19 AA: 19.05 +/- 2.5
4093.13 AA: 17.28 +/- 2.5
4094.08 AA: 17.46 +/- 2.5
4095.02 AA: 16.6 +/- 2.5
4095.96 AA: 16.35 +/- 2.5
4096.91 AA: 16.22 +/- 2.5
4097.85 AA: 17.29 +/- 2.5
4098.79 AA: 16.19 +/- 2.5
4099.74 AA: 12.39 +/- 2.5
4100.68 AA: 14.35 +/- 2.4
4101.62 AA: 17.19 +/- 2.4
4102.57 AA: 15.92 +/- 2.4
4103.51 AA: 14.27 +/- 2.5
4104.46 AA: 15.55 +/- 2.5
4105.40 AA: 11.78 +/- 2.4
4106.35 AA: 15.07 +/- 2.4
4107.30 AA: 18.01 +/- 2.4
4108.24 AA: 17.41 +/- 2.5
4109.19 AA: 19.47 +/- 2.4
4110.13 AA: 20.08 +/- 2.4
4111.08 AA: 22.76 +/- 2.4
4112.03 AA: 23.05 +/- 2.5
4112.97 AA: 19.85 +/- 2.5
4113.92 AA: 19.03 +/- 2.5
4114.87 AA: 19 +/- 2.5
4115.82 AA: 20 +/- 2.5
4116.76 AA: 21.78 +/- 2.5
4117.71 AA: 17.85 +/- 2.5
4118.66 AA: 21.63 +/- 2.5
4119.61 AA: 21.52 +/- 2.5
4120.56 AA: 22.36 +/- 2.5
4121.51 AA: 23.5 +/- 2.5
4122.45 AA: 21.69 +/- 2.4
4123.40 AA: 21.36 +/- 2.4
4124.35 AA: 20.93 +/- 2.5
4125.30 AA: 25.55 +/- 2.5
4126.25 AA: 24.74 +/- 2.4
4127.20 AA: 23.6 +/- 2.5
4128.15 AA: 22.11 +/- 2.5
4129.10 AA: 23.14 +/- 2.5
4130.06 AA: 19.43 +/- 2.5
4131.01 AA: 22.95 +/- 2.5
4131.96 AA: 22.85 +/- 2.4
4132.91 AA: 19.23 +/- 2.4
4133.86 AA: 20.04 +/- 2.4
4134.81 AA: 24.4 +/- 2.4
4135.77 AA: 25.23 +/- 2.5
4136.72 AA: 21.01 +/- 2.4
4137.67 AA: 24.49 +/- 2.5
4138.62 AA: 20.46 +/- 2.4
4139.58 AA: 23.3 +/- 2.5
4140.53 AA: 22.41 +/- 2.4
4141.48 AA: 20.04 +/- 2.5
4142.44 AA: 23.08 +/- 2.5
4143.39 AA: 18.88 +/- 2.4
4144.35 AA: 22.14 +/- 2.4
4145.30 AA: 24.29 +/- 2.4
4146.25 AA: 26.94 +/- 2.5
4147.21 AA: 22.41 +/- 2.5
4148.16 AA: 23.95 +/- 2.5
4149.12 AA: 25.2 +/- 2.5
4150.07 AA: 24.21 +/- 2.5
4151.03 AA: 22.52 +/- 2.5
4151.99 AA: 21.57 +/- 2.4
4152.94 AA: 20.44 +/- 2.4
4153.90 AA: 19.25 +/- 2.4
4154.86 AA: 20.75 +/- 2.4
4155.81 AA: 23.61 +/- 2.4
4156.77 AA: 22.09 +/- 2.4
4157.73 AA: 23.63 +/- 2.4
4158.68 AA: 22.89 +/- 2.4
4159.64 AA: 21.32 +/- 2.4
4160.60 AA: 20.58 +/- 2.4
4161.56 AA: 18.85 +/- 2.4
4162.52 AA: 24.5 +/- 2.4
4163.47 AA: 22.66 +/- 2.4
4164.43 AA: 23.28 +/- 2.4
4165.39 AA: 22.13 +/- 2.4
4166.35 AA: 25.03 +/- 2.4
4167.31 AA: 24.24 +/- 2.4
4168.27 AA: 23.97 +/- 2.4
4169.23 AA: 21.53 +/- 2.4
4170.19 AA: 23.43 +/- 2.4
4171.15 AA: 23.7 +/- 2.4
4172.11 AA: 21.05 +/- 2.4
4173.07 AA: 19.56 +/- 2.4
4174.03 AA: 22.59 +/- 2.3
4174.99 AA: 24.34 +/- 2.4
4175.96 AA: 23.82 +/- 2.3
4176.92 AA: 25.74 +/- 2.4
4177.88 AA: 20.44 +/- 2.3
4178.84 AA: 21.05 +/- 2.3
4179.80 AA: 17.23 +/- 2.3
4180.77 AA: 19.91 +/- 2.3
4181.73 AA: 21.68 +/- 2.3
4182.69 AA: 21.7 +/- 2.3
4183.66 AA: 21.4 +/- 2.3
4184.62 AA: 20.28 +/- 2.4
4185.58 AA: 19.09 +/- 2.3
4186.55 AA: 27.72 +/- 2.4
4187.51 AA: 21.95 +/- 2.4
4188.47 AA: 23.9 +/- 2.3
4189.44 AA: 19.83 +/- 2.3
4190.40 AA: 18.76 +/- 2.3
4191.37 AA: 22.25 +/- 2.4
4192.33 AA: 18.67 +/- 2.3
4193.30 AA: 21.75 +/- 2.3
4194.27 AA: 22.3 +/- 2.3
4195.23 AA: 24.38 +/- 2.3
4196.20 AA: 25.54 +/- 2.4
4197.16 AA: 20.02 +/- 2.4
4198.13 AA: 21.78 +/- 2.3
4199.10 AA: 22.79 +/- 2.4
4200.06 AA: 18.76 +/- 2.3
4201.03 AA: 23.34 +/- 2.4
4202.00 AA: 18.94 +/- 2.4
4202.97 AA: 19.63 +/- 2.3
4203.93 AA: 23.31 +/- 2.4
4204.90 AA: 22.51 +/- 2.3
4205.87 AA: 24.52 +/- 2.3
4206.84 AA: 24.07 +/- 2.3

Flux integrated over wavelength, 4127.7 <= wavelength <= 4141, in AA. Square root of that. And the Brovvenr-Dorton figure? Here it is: 17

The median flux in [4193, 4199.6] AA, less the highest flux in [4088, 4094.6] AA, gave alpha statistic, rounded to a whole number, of -3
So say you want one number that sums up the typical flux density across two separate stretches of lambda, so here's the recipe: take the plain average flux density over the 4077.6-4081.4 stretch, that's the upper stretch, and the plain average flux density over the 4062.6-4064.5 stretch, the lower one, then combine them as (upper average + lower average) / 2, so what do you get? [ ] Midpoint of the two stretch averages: 21.6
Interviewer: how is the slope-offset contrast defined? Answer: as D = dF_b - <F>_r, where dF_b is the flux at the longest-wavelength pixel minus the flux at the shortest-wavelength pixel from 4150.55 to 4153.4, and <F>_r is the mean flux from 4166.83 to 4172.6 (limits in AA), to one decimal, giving -25.1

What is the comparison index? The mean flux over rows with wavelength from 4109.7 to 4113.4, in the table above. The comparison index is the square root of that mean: 4.63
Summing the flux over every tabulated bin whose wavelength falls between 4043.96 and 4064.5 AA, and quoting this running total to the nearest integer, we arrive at 485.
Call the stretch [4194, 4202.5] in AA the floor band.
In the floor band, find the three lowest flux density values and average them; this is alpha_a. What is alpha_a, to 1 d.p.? 19.2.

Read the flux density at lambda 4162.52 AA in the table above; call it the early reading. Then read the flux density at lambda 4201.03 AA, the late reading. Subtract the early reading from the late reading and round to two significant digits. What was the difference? -1.2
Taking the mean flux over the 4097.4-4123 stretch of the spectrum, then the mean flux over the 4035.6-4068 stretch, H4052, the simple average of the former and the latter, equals 20.5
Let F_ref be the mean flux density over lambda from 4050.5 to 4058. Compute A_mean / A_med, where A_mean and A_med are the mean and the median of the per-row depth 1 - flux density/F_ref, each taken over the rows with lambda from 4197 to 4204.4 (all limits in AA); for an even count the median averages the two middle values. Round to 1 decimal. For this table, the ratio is 0.9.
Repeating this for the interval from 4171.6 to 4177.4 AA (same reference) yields 0.4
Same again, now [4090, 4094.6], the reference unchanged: 1.0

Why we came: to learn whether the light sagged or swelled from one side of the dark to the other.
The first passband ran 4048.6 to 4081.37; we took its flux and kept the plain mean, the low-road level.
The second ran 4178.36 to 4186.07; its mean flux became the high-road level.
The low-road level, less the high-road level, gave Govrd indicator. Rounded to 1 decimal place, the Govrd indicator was 1.8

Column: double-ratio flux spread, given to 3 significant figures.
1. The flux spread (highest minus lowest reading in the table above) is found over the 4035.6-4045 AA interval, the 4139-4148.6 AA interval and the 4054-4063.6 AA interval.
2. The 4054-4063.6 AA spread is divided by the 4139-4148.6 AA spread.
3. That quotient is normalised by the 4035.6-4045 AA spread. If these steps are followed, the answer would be 0.120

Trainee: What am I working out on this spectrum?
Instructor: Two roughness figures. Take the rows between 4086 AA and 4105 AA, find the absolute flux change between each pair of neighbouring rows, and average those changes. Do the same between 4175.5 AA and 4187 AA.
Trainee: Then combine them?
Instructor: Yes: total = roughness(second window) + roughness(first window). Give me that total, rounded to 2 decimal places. 4.96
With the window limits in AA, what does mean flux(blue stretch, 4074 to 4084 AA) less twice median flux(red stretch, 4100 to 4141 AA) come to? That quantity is -19.5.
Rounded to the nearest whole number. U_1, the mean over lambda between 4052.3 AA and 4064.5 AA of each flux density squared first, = 483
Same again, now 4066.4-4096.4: 458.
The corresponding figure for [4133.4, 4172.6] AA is 513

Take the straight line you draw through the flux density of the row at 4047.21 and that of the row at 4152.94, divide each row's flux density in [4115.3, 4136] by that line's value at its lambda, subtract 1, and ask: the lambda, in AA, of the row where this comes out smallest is 4117.71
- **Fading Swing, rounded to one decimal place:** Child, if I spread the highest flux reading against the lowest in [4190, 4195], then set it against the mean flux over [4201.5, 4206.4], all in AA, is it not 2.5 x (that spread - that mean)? -45.4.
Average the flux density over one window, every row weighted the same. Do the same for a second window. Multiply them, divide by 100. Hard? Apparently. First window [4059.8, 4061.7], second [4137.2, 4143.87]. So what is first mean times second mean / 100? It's 4.9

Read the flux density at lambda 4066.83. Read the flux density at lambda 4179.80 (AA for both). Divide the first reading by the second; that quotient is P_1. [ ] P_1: 1.3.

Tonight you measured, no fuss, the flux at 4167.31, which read 24.24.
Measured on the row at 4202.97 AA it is 19.63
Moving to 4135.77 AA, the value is 25.23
